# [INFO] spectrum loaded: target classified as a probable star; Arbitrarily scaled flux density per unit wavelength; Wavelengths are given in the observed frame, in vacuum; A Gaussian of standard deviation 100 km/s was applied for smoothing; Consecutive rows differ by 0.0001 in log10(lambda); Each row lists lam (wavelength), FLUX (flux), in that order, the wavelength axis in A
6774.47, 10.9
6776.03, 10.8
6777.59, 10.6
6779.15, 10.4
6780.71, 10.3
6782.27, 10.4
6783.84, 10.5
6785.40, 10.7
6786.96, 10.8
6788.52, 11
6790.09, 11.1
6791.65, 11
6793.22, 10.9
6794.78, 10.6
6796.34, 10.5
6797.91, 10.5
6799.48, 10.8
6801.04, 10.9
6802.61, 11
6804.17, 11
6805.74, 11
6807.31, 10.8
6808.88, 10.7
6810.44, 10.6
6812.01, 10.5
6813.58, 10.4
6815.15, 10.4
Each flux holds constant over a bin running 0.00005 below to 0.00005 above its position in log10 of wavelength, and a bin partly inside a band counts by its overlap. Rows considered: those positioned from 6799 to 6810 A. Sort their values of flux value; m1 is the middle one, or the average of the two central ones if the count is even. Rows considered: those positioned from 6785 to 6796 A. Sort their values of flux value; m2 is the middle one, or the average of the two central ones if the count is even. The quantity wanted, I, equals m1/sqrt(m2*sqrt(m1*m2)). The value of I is 1.000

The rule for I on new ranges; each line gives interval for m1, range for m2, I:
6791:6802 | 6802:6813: 1.000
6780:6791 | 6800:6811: 0.986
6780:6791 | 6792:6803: 0.993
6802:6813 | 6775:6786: 1.021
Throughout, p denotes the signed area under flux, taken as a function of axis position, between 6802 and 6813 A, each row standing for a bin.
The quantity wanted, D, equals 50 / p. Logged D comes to 0.4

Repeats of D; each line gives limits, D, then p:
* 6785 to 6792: 0.7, 77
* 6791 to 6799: 0.6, 86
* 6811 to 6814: 1.6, 31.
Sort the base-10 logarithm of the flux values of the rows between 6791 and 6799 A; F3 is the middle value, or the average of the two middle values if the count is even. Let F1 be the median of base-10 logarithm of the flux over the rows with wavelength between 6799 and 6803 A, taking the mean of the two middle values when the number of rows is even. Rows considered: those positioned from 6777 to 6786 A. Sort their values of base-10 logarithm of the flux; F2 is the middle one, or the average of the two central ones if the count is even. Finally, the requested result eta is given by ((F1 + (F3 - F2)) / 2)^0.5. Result 0.722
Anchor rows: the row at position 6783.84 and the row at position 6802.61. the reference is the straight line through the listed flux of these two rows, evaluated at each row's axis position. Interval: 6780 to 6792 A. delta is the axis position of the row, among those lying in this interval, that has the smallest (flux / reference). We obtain 6780.71 A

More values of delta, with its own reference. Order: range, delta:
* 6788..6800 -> 6797.91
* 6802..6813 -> 6812.01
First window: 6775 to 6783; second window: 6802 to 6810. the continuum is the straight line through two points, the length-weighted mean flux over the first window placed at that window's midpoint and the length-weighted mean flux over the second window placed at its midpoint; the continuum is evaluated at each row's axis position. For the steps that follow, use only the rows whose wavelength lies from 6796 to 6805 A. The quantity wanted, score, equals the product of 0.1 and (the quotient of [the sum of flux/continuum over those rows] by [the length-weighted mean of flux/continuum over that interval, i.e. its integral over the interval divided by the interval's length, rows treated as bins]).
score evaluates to 0.600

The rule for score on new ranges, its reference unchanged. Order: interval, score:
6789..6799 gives 0.600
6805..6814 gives 0.599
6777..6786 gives 0.601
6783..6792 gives 0.601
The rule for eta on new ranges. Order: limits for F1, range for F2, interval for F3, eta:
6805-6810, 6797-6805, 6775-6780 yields 0.715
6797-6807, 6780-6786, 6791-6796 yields 0.727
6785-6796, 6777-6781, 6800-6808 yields 0.729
